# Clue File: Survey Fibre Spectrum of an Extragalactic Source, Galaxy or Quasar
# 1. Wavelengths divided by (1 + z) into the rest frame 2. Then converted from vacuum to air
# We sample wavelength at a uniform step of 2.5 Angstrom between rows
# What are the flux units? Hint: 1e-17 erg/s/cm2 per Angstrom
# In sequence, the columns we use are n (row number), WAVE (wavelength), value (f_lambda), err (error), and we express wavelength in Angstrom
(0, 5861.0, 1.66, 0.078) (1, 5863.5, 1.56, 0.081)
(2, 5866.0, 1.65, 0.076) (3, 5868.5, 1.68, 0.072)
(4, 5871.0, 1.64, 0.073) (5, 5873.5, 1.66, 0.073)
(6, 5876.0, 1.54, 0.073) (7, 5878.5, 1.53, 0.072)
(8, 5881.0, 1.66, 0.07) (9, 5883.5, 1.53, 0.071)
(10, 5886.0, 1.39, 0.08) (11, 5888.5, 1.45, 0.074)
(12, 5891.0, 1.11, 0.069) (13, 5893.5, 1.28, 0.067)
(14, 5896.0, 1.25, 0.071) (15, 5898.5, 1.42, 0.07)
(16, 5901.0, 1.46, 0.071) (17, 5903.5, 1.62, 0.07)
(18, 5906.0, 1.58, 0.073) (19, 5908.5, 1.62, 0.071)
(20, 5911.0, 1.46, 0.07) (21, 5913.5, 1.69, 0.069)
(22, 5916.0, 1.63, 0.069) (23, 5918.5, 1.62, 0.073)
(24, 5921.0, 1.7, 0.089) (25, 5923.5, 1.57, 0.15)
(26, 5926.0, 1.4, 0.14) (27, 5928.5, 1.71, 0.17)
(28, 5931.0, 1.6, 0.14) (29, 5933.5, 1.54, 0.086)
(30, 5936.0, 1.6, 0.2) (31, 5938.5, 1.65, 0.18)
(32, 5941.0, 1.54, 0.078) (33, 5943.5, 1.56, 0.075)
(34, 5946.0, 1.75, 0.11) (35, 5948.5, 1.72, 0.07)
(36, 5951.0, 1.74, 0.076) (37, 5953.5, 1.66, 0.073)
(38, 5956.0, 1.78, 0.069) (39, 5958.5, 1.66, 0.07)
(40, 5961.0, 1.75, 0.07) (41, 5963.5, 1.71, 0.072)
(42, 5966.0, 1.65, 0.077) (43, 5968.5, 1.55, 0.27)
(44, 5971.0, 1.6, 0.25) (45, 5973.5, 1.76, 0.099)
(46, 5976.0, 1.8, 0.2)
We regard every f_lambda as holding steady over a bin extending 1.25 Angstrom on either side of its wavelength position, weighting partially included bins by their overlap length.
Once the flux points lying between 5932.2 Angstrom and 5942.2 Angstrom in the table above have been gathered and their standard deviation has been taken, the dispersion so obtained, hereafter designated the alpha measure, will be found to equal 0.05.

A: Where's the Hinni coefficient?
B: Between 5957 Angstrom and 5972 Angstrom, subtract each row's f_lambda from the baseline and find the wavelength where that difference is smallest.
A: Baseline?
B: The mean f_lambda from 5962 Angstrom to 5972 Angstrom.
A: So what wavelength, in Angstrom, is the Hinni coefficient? 5961.0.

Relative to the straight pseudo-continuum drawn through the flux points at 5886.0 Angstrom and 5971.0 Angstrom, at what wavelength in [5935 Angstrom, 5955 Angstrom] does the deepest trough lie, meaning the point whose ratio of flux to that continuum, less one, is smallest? 5941.0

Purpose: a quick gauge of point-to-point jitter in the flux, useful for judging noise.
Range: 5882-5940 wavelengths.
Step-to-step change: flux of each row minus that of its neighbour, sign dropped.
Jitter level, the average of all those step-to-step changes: 0.119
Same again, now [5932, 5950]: 0.077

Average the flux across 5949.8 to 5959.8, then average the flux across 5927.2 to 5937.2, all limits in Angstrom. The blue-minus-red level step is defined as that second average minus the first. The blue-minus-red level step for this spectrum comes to -0.10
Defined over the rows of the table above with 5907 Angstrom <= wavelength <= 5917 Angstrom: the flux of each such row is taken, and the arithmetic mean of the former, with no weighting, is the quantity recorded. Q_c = 1.60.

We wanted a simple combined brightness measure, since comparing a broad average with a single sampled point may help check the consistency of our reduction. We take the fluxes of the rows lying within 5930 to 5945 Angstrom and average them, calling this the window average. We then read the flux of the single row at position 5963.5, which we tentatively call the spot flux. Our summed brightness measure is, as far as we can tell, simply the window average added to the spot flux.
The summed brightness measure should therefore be 3.29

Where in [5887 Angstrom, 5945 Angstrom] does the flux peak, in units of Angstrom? 5928.5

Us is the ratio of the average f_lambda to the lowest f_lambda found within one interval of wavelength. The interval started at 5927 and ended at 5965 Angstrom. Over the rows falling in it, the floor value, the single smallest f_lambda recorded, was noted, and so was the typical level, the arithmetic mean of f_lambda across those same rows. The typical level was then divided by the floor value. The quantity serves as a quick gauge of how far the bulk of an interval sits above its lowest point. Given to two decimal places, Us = 1.08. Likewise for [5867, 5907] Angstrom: 1.34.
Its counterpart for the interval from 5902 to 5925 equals 1.10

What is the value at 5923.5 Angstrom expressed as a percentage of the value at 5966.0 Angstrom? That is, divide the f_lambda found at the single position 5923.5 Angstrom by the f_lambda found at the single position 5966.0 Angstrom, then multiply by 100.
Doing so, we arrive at 95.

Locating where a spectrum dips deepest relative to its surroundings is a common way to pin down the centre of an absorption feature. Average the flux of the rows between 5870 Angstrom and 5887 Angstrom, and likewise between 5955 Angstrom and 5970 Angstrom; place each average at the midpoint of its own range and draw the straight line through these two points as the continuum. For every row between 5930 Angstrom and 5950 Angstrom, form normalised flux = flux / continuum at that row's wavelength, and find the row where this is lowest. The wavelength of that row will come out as 5941.0 Angstrom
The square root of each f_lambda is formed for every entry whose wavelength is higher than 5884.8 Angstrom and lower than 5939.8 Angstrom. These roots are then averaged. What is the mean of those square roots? 1.23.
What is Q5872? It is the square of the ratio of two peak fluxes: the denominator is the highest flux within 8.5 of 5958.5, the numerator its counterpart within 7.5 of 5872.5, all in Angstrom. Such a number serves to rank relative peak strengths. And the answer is 0.89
